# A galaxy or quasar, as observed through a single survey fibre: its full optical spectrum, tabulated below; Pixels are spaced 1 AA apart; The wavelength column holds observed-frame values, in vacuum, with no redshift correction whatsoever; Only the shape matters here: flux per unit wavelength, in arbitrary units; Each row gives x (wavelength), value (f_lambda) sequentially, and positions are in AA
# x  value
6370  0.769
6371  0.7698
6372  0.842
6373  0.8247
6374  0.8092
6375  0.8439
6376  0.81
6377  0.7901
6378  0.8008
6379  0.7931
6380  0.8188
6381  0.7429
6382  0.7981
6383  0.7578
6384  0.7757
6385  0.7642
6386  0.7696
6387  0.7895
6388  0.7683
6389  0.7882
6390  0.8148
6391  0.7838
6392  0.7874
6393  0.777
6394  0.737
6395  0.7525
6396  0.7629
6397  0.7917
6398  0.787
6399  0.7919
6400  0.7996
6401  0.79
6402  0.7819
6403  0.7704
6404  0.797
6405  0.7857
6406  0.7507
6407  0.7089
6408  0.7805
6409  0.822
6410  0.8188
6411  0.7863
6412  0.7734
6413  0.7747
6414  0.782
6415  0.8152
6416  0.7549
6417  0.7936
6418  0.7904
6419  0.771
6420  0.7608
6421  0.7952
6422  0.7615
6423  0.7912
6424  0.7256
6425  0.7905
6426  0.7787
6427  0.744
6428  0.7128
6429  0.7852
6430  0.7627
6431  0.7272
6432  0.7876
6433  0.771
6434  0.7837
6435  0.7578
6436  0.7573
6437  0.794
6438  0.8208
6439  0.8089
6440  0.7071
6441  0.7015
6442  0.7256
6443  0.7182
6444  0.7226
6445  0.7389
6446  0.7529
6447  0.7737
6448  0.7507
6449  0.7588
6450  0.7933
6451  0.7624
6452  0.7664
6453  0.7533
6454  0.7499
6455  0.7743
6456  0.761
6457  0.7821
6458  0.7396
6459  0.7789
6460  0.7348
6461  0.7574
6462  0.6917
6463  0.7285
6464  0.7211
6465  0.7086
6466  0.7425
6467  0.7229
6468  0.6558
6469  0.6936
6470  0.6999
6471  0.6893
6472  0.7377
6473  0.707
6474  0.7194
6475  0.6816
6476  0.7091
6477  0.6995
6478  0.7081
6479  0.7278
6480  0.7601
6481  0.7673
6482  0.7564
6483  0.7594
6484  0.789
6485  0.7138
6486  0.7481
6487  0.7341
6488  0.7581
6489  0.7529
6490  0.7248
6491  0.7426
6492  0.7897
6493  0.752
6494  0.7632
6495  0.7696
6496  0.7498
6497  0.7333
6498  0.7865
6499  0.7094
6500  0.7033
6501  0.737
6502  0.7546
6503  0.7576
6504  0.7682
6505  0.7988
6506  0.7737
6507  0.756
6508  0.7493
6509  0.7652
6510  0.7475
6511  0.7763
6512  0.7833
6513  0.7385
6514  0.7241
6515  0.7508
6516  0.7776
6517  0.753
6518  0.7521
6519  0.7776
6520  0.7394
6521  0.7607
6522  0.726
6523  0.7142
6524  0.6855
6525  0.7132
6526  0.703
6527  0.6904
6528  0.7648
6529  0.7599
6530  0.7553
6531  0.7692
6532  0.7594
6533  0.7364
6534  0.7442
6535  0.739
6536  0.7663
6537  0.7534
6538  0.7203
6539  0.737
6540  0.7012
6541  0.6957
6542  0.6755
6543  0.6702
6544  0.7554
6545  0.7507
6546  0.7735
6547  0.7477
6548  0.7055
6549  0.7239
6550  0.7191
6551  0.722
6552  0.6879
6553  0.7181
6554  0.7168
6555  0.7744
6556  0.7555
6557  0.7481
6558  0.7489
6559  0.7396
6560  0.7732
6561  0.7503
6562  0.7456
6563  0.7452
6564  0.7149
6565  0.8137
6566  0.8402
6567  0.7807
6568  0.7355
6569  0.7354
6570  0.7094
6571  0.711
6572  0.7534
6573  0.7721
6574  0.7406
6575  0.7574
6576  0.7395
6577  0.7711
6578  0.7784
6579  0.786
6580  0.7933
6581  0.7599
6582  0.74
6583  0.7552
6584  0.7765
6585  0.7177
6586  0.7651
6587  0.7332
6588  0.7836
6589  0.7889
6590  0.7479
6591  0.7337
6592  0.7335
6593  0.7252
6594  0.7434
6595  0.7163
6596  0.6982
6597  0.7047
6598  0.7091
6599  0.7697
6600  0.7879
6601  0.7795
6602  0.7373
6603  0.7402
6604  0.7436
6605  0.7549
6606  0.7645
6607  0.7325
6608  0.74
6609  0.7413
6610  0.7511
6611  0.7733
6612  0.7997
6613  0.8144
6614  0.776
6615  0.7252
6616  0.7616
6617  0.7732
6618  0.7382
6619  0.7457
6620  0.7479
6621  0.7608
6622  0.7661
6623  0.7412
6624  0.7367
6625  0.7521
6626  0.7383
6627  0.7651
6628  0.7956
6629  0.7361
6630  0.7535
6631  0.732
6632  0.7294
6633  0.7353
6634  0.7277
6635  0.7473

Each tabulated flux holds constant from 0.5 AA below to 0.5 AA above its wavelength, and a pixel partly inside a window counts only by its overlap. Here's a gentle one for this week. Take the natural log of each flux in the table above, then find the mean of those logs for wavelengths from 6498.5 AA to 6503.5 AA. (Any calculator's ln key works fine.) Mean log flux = -0.312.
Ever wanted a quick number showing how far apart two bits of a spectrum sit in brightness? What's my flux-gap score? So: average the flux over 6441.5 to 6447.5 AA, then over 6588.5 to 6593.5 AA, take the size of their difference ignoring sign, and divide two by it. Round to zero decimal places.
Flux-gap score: 278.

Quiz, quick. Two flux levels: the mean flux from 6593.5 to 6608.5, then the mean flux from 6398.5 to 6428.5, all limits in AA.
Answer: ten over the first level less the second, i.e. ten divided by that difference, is -284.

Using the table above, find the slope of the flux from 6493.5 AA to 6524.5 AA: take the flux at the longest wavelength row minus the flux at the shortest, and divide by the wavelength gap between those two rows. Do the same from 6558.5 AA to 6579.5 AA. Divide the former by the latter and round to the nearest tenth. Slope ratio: -1.1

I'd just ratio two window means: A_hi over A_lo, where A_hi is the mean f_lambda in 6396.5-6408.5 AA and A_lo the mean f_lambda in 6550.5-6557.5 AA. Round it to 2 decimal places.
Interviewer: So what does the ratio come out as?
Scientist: 1.06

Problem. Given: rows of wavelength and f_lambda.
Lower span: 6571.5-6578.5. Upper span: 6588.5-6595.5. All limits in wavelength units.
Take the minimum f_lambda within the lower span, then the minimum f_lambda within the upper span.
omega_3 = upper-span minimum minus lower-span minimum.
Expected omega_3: -0.02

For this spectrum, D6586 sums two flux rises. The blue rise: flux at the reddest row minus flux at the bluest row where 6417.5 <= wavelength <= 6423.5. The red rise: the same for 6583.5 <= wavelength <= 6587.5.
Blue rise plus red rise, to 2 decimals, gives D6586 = -0.04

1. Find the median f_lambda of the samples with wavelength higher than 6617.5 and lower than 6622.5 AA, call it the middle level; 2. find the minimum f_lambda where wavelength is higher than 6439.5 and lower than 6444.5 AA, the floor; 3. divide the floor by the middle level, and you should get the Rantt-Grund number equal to 0.94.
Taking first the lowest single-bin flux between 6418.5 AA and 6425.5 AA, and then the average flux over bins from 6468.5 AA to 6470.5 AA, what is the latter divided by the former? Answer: 0.96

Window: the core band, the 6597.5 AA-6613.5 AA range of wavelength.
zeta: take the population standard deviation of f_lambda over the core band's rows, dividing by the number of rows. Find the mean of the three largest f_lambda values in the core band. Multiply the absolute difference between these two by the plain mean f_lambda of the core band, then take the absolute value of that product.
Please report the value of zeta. 0.587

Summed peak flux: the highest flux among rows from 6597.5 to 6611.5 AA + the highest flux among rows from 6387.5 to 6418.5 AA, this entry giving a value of 1.61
